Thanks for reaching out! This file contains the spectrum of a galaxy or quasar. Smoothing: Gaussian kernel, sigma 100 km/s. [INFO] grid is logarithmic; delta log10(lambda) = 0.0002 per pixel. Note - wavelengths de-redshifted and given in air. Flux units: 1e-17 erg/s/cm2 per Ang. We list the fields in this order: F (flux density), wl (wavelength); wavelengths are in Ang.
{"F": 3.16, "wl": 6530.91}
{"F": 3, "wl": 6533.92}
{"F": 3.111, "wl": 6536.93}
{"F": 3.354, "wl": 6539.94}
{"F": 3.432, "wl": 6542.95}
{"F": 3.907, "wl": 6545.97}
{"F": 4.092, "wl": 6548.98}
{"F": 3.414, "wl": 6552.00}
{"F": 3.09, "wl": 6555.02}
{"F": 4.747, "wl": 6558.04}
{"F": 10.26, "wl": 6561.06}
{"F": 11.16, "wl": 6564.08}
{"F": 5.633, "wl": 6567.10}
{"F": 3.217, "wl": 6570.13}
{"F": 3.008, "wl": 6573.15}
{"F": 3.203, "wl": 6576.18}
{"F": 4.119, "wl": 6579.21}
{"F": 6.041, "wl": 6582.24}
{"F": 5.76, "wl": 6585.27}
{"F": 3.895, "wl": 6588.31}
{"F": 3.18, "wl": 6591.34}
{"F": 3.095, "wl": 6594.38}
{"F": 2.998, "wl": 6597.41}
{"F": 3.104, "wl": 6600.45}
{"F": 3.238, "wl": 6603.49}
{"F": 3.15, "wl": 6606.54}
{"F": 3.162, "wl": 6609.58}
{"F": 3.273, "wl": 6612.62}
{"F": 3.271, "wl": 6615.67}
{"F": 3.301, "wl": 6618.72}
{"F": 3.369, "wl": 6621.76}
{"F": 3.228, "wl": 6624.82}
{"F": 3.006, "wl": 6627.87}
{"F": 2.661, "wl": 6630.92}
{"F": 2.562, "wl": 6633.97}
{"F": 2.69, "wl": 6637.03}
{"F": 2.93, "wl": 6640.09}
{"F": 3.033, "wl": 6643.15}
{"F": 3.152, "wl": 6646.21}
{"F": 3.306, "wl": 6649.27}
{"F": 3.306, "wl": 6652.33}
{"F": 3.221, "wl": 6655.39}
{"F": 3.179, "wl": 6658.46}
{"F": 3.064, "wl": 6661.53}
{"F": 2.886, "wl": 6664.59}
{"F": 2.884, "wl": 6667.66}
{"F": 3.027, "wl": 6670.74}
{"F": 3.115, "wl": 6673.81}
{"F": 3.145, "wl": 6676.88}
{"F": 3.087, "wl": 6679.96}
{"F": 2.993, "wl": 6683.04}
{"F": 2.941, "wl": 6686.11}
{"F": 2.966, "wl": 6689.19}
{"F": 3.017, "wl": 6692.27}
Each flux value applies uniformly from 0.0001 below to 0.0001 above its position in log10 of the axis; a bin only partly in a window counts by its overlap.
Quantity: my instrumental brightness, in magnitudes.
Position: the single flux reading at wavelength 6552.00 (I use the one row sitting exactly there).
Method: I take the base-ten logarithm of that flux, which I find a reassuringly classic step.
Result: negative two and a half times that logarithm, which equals -1.3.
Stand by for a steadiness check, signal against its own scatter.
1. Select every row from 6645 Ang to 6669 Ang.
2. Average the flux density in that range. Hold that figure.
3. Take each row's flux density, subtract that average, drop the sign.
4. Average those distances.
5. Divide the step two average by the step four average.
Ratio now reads 23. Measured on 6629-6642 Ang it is 25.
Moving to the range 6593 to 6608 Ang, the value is 51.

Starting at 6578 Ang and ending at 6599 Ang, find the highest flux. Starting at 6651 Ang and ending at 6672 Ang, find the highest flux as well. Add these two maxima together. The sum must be 9.3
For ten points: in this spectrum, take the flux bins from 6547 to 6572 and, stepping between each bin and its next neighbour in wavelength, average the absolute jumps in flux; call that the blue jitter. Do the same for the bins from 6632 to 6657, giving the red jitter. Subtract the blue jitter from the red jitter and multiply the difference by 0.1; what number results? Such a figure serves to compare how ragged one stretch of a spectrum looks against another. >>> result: -0.231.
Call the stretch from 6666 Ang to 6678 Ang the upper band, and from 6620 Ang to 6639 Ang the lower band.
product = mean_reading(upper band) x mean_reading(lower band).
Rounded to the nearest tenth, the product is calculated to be 8.9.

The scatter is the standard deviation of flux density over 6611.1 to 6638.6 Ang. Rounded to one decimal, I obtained 0.3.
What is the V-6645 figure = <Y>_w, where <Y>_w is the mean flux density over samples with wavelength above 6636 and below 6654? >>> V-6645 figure 3.1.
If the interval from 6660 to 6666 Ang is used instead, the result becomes 3.0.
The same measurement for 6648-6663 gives 3.2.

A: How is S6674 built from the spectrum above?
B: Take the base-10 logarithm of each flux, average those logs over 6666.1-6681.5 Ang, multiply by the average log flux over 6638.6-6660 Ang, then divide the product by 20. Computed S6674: 0.0121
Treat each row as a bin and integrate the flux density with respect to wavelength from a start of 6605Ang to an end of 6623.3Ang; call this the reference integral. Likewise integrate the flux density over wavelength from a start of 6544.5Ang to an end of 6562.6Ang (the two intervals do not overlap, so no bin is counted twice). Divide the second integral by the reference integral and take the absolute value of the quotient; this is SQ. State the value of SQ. 1.50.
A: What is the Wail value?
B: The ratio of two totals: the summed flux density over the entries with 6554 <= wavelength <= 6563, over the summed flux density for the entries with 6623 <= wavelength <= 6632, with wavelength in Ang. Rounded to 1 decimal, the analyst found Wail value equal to 2.0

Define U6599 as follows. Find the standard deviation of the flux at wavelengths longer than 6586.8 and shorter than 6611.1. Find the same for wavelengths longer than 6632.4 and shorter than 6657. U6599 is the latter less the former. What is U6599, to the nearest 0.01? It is 0.00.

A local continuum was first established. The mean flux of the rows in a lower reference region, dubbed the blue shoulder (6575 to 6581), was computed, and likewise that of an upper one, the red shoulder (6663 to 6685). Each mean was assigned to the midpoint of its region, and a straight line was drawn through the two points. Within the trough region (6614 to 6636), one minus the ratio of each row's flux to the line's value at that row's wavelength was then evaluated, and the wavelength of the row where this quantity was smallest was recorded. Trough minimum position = 6621.76 Ang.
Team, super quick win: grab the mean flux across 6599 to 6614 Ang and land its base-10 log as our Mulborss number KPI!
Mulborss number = 0.50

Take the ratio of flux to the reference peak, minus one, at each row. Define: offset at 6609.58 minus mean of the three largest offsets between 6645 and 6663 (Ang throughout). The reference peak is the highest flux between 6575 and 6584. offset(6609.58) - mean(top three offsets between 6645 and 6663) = -0.02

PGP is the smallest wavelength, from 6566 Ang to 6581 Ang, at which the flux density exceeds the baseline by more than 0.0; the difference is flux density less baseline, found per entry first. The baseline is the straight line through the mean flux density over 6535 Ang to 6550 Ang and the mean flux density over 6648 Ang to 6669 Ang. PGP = 6567.10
